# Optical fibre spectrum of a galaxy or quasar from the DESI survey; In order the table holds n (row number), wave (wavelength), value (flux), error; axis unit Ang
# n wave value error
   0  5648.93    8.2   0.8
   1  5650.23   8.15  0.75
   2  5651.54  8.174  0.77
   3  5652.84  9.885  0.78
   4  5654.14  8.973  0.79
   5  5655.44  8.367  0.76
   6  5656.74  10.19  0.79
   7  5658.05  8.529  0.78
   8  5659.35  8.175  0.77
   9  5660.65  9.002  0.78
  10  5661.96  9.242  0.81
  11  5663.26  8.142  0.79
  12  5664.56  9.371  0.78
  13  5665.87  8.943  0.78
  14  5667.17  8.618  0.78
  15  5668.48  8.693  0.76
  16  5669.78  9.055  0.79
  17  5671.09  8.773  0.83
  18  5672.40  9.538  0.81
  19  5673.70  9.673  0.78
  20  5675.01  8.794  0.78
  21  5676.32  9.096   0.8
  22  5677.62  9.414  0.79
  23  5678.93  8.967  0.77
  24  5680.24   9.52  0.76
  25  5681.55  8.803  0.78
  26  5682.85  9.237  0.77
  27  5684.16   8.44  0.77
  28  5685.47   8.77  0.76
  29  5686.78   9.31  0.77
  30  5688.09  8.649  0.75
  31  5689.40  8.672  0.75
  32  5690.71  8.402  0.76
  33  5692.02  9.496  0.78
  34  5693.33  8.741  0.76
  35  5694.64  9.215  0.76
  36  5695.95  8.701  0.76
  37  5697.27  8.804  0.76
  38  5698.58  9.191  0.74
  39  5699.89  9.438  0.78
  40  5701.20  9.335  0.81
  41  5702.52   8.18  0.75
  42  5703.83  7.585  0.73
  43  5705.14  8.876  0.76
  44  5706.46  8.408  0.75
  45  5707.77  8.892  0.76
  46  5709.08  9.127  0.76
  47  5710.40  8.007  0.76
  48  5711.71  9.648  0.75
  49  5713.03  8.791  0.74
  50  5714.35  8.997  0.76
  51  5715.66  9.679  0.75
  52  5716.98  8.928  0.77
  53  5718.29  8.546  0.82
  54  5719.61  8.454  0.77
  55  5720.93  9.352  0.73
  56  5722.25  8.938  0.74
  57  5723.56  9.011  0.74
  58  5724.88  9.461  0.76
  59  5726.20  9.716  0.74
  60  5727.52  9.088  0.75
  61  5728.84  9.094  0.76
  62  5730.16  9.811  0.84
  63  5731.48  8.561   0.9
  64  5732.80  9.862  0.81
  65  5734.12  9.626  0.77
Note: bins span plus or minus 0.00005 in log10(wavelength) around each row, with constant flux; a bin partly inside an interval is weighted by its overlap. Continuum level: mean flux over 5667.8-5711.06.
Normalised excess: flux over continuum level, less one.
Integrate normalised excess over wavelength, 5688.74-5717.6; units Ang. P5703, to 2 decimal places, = -0.11 Ang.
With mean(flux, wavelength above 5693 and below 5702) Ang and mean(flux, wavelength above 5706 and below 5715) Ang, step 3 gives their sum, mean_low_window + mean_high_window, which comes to 17.90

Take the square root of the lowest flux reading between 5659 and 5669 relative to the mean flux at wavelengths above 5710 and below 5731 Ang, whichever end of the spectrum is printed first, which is 0.946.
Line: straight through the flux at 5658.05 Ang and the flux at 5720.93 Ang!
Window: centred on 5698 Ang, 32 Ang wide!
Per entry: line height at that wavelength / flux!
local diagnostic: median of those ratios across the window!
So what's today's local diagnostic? 1.03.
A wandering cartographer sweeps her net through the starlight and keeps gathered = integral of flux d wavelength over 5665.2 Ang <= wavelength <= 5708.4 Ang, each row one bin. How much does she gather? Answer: 385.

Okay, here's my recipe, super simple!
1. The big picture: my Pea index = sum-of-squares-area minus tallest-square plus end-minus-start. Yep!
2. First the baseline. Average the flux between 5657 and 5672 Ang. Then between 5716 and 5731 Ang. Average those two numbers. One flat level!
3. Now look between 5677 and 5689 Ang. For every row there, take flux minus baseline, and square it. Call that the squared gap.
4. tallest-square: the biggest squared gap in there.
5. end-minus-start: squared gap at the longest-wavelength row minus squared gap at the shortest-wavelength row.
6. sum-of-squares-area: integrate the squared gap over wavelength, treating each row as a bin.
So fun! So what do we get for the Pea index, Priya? 1.1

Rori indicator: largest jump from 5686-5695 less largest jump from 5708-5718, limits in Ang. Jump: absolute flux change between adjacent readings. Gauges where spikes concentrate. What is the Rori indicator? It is -0.5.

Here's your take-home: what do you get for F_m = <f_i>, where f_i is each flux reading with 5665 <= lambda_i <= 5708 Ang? 8.92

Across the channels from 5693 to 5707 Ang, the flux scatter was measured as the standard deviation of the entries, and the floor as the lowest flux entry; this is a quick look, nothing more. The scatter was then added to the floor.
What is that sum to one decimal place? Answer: 8.1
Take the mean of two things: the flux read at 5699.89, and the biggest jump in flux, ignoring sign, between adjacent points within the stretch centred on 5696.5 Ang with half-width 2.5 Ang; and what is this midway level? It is 4.98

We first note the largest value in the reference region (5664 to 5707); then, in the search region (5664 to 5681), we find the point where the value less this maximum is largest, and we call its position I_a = 5673.70 Ang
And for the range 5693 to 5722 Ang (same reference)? 5715.66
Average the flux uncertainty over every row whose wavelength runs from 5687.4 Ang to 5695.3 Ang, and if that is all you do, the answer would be 0.760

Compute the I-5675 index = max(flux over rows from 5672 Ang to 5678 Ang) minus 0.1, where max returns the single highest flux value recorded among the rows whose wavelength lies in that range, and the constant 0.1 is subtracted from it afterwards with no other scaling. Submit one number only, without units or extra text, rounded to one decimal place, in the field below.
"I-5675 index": 9.6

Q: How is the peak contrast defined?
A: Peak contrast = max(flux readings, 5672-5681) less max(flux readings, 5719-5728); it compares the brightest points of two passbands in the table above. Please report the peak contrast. 0.0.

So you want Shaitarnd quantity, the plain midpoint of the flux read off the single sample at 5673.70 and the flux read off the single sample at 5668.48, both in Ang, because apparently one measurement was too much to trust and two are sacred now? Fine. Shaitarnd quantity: 9.2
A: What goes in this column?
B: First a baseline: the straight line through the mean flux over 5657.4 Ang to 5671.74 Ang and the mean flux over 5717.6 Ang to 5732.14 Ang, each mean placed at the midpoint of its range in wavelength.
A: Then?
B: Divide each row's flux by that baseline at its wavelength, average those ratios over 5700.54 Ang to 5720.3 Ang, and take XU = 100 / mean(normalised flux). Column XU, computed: 103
